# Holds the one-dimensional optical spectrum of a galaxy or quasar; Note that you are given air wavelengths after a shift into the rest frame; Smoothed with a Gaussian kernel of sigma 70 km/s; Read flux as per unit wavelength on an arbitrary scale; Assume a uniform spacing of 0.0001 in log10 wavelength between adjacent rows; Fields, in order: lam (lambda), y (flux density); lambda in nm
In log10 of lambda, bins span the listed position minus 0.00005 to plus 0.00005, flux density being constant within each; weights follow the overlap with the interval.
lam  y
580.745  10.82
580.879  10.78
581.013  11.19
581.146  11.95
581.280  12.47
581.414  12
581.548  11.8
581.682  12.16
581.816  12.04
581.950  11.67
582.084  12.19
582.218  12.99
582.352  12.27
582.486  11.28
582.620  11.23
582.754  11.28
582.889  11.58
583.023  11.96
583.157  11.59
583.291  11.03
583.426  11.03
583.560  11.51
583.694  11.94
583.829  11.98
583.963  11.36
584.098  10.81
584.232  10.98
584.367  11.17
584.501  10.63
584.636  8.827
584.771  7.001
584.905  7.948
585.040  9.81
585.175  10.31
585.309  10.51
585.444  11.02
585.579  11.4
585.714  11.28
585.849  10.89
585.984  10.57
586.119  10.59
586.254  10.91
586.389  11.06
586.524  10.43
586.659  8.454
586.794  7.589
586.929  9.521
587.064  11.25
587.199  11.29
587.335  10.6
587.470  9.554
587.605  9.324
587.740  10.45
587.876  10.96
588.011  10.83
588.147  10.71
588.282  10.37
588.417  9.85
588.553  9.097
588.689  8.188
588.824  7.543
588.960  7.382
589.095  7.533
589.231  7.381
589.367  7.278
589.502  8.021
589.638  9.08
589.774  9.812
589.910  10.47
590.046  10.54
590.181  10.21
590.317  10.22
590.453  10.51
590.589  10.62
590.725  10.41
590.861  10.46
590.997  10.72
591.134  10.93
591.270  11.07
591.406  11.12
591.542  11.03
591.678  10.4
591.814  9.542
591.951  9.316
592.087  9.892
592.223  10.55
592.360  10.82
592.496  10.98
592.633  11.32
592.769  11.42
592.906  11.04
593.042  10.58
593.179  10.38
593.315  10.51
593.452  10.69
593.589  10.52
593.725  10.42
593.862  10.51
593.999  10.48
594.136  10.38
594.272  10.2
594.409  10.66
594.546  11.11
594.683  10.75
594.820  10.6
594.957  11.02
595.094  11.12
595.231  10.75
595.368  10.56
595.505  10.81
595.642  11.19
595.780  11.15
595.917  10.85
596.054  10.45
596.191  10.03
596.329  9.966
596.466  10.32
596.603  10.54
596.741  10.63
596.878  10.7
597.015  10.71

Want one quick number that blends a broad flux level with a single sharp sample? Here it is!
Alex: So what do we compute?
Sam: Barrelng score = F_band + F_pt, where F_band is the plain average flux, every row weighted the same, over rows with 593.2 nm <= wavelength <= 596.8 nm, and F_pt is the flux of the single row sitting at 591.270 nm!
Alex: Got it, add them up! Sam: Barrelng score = 21.7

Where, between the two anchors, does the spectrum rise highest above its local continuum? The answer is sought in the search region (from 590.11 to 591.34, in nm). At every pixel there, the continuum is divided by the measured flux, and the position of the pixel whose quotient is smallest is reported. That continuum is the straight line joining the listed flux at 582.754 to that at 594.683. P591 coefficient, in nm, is 591.270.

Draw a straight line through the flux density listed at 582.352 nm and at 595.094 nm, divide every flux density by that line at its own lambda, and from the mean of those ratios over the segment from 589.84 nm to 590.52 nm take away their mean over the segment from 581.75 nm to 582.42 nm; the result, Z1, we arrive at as -0.10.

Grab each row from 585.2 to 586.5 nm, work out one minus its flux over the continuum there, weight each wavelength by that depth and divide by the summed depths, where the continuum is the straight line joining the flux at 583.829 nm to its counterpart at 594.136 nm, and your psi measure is 585.83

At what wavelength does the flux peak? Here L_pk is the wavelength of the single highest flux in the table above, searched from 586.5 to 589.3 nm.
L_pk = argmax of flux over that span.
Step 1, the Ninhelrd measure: 587.199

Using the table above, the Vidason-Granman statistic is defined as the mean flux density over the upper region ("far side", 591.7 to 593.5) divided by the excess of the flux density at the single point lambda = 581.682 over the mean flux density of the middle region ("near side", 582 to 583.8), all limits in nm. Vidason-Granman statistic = 22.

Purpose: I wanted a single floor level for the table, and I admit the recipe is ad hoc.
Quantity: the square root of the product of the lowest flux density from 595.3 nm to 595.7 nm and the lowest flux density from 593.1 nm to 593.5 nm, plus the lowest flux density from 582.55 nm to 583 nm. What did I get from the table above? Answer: 21.7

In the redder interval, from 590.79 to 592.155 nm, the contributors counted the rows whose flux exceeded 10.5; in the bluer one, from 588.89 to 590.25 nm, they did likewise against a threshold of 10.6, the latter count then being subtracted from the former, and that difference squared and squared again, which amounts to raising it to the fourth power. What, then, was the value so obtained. 625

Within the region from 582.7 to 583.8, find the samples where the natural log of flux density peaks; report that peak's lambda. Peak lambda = 583.023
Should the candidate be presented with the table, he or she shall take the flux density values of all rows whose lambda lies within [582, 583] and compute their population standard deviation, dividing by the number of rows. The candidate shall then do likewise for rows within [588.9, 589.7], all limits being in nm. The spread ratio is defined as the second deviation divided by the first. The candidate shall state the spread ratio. 1.0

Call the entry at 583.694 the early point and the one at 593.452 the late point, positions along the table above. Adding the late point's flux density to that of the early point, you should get 22.6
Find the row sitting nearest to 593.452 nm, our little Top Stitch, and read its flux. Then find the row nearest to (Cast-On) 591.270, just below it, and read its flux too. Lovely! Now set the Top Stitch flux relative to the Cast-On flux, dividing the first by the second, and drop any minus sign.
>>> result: 0.966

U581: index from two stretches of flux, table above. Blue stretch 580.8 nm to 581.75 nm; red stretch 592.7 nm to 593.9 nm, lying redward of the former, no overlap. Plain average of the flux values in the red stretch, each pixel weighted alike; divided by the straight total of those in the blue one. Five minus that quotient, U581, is 4.87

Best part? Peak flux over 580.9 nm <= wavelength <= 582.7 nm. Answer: 12.99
